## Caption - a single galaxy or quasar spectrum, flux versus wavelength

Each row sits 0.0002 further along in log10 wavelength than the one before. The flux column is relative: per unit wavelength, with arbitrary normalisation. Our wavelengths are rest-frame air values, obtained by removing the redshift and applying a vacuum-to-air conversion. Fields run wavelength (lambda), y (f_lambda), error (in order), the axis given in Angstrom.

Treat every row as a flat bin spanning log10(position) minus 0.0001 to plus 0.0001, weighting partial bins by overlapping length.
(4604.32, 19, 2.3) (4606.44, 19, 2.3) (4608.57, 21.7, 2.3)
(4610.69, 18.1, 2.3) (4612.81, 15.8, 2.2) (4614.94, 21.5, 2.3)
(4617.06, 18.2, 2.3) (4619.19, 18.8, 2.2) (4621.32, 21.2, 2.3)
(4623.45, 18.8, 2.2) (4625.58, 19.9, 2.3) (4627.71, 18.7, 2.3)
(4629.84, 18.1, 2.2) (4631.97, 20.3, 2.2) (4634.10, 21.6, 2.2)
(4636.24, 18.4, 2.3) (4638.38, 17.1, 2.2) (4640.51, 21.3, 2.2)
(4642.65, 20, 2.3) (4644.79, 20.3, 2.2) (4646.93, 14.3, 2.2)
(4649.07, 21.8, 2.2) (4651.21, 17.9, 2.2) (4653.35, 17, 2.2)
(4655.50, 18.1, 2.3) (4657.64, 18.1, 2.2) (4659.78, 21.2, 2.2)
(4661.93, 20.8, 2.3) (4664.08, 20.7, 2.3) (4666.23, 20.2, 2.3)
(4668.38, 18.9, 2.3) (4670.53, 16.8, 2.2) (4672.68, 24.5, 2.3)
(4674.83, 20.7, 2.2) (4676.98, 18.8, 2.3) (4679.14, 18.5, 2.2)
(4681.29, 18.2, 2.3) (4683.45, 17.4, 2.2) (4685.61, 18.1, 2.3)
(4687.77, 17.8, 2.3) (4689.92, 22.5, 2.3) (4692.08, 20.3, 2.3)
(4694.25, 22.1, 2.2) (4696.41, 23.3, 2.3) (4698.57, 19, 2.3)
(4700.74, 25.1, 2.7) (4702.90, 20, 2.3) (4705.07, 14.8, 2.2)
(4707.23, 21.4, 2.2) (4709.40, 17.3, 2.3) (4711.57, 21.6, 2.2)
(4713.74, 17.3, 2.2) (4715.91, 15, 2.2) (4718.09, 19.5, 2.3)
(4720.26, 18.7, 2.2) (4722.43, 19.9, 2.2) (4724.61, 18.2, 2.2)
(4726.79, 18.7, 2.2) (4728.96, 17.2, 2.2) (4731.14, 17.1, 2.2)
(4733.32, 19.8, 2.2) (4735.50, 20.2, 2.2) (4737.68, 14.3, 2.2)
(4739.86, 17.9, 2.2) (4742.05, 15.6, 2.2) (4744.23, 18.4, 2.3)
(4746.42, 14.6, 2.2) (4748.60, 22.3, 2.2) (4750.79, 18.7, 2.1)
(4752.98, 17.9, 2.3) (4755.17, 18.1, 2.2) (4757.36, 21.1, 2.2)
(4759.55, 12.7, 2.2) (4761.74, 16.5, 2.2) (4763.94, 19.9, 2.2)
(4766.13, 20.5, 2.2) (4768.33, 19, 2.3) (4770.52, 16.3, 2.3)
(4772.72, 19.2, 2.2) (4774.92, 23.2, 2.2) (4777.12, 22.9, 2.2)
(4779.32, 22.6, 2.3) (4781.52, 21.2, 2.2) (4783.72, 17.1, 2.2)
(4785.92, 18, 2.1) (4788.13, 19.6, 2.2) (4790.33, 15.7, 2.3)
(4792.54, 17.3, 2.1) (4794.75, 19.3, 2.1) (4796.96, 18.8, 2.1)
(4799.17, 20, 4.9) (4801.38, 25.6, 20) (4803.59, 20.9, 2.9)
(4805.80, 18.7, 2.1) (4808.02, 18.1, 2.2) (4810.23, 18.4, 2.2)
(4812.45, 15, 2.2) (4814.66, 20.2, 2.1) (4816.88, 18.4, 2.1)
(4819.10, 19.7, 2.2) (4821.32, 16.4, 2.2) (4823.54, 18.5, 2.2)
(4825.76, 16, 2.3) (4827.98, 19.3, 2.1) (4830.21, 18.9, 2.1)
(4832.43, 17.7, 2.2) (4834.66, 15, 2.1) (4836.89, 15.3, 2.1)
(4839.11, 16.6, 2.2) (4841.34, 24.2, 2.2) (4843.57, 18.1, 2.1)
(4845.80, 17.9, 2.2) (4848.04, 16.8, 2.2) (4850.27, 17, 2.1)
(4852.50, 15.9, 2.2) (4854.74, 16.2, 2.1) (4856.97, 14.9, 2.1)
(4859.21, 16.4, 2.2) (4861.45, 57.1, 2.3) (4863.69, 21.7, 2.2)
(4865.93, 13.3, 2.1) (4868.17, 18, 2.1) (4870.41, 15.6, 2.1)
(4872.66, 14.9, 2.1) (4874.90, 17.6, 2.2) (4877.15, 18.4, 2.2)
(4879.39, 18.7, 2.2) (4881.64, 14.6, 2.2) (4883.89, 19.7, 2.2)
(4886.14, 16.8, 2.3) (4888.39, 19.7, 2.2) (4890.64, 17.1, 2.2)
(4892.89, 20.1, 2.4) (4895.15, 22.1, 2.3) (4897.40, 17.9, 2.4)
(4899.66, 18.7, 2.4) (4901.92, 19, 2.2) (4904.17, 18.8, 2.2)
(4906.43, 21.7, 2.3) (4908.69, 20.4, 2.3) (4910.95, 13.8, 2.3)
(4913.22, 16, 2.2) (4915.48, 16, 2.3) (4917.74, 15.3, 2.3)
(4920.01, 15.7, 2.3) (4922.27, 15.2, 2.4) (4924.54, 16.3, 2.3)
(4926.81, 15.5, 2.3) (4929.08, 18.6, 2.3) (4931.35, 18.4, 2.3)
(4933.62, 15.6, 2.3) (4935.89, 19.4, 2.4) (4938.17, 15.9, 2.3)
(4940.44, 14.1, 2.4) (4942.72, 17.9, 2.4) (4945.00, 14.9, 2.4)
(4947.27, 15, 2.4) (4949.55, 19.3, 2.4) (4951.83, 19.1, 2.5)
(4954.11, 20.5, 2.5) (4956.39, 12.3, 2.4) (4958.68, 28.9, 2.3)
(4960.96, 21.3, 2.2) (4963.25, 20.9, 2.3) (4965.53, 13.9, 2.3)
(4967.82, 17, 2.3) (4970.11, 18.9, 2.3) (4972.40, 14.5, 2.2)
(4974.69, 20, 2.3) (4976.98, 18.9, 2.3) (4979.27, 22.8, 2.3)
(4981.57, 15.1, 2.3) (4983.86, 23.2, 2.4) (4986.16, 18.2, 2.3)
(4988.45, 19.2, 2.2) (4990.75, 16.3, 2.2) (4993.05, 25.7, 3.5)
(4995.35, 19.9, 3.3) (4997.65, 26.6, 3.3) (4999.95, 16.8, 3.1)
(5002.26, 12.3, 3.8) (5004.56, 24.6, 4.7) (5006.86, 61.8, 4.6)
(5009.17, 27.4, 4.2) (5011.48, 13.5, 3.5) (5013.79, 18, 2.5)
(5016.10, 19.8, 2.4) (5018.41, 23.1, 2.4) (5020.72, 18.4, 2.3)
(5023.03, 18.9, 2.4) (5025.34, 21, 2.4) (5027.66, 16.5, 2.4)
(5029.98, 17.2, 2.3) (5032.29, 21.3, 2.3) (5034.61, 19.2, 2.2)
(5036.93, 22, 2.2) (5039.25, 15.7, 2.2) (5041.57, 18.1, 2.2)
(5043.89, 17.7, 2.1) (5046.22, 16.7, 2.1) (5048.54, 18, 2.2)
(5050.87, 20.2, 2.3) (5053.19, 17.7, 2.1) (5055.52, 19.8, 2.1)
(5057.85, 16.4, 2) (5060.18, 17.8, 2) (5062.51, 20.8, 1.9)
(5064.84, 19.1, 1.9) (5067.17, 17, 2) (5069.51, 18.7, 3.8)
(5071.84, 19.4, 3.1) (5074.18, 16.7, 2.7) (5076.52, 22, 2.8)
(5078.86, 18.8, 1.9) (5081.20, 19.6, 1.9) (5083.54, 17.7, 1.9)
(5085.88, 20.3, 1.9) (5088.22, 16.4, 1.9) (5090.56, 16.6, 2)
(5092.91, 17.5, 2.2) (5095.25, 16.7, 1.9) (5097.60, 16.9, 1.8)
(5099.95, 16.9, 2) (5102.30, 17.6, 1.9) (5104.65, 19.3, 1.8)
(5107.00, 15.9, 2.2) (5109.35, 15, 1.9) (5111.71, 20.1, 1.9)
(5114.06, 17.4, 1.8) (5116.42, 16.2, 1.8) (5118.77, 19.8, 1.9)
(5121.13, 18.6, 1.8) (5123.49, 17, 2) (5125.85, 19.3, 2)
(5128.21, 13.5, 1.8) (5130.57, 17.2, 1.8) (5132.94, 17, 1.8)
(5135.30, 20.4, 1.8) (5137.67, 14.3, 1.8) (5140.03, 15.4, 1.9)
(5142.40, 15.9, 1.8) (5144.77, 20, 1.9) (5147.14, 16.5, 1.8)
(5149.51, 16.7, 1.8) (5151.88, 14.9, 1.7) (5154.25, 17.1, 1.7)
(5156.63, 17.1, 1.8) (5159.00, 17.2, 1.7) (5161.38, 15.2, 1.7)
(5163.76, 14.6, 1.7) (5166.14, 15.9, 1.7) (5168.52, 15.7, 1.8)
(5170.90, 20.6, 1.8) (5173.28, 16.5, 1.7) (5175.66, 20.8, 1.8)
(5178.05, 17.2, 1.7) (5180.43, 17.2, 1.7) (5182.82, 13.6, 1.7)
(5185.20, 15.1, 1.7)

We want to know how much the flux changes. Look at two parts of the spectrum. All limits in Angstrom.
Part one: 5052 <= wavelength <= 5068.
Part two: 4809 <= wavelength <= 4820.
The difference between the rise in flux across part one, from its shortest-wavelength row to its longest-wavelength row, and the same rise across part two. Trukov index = -2.0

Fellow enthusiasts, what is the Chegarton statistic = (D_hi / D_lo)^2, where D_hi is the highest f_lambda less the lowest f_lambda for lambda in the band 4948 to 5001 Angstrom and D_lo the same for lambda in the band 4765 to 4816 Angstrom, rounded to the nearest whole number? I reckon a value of 2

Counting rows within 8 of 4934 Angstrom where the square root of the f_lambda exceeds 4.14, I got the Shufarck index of 3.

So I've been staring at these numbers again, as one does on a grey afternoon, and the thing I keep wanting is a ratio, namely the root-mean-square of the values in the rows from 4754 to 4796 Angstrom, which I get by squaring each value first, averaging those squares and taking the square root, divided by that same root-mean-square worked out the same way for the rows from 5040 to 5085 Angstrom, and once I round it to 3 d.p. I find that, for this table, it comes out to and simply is 1.029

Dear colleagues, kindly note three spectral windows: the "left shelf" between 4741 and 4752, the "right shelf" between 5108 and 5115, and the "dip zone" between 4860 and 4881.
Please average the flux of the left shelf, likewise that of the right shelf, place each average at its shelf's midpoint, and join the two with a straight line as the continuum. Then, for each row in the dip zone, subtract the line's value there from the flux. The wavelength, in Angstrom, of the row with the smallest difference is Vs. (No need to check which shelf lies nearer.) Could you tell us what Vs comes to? 4865.93 Angstrom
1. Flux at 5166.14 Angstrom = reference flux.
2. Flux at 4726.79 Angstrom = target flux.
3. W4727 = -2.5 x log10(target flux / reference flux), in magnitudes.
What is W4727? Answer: -0.18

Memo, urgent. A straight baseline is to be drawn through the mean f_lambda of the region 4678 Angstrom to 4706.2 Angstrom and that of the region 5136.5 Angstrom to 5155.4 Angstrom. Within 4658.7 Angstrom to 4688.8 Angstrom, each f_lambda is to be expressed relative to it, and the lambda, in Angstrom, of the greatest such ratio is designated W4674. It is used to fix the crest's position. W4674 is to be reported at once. 4672.68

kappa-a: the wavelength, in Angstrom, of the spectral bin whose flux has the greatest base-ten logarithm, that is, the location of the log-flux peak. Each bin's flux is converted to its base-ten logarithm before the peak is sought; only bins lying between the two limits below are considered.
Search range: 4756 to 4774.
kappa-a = 4757.36 Angstrom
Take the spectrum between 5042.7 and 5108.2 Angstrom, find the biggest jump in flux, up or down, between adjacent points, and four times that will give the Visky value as 21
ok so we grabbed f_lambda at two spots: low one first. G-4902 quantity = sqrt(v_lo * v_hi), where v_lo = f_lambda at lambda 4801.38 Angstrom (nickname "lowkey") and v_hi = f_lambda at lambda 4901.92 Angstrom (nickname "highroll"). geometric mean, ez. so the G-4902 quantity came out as 22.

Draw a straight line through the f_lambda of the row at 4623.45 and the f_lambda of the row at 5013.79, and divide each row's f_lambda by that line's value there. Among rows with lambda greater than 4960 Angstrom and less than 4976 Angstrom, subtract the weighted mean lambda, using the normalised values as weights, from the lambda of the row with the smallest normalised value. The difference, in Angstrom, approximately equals -2.1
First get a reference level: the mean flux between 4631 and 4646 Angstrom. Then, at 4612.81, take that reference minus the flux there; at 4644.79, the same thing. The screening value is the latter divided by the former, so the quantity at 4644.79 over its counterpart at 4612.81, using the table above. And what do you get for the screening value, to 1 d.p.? -0.1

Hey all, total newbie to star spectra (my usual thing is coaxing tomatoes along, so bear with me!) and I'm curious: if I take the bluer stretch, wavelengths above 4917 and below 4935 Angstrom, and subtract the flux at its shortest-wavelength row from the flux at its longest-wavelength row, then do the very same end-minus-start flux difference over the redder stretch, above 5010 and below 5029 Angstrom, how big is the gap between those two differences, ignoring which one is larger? 2.7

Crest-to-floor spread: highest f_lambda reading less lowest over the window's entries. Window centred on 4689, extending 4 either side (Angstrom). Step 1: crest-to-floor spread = 4.7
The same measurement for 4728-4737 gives 3.1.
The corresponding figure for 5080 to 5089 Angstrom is 3.9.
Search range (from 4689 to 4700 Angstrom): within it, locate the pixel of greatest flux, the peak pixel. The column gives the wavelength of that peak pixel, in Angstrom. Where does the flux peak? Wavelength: 4696.41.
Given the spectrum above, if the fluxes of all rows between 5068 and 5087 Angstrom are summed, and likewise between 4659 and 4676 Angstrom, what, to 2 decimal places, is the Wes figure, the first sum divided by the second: 0.94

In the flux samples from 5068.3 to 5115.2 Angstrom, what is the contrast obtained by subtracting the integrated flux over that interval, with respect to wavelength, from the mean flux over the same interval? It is -825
